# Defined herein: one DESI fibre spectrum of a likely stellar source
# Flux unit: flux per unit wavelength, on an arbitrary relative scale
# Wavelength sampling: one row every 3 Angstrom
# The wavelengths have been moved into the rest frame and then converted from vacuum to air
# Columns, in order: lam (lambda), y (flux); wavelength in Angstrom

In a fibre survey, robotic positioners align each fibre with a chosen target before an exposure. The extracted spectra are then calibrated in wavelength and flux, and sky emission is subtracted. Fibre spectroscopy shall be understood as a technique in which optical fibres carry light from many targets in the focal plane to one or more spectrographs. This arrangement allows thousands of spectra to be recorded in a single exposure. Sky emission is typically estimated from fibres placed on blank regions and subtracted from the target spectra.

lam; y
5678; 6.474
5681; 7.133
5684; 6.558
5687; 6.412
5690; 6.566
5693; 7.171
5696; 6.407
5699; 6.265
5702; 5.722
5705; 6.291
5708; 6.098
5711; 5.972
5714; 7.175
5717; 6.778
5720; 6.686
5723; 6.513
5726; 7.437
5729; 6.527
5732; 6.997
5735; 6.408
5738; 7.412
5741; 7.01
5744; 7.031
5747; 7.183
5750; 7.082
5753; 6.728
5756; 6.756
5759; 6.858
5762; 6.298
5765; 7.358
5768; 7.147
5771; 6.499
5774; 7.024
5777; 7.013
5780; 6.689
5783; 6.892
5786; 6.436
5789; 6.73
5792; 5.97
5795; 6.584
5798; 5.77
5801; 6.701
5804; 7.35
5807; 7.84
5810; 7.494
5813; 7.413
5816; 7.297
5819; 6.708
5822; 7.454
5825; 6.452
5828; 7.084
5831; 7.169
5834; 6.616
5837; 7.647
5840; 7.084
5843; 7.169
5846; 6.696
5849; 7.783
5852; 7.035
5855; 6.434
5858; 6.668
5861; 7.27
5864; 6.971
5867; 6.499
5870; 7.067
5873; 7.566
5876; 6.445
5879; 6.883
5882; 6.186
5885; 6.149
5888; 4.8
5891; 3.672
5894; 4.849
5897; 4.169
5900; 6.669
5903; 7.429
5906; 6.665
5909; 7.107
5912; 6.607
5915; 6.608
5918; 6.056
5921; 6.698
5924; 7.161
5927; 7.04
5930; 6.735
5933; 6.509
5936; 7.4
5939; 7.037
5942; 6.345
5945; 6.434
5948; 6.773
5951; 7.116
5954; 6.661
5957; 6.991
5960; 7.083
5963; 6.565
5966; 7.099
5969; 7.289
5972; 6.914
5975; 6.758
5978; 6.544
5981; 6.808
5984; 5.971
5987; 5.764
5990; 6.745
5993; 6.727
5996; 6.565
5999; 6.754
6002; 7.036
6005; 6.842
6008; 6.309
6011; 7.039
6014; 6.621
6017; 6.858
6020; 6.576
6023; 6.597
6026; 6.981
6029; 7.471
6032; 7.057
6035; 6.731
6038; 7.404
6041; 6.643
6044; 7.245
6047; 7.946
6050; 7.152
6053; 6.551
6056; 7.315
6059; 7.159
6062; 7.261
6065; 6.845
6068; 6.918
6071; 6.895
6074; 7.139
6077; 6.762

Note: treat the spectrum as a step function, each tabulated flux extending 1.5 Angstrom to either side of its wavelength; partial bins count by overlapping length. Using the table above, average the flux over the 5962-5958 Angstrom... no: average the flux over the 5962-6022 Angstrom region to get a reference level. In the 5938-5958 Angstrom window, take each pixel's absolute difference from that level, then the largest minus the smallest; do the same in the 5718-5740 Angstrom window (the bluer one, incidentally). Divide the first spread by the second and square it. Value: 0.29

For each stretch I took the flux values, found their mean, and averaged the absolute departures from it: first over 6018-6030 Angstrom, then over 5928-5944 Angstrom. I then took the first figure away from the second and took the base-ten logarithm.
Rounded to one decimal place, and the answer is -2.0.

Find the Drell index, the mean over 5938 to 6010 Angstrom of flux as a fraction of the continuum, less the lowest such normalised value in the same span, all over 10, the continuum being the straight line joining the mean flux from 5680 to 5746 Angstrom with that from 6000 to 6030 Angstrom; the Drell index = 0.014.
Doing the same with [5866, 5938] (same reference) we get 0.040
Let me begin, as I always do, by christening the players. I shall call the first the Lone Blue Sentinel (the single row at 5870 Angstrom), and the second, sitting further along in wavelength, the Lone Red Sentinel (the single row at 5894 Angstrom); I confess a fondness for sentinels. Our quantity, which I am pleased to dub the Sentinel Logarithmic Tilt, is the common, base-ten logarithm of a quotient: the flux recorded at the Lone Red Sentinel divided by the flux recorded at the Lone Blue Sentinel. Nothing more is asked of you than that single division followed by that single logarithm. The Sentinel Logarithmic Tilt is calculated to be -0.16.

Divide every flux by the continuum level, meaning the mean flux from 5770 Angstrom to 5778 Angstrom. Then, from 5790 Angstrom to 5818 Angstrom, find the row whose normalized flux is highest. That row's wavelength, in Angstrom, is 5807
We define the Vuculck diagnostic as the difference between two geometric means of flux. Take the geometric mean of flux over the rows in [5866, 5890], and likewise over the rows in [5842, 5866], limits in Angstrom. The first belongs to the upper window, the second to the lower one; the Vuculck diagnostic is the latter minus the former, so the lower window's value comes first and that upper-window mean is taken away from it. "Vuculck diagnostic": 0.6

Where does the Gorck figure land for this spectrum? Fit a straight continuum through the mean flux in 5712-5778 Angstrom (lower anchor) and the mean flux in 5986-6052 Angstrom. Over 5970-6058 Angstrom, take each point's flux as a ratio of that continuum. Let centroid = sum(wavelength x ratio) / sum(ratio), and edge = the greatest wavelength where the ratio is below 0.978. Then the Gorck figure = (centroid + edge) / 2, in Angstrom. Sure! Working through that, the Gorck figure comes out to 6033.9 Angstrom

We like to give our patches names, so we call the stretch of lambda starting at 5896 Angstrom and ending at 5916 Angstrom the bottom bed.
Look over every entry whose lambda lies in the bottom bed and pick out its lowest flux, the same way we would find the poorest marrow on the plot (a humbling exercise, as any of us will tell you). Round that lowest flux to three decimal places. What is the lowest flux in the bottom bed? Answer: 4.169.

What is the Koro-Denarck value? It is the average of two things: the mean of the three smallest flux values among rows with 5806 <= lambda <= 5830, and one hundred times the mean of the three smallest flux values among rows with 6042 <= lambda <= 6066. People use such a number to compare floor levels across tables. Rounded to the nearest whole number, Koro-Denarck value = 346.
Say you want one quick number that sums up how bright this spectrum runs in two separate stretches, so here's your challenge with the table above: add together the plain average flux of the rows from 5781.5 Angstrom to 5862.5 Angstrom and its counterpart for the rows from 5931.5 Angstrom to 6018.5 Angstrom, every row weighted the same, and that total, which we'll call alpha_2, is 13.70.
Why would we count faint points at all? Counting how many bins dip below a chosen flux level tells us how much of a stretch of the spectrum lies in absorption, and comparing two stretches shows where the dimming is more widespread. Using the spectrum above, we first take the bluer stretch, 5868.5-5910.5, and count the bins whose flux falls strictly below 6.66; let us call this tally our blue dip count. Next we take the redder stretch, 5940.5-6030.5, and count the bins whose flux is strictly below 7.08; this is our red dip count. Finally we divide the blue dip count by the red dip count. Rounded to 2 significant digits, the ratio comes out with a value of 0.28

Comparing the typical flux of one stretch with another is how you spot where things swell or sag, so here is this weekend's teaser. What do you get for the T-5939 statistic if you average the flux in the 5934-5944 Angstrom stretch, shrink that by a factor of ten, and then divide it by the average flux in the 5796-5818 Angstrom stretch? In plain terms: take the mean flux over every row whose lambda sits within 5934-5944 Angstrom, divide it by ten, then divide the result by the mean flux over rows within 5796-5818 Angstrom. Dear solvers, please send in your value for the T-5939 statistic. 0.097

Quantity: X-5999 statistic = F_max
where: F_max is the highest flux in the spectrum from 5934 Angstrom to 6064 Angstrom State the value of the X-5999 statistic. 7.946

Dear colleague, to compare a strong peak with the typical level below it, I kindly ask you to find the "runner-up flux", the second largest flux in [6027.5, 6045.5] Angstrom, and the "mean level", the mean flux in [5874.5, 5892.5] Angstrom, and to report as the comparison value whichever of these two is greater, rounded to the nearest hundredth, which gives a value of 7.40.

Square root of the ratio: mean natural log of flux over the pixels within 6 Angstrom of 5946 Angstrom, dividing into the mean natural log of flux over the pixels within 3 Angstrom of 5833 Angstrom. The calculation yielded 1.01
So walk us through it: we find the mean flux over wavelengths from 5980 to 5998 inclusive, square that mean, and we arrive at 41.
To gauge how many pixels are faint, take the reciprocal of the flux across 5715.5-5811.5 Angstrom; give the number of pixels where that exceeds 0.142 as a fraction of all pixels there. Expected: 0.72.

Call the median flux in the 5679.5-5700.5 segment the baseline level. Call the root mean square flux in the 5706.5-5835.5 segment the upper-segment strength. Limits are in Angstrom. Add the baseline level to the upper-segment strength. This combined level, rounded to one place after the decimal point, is 13.4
